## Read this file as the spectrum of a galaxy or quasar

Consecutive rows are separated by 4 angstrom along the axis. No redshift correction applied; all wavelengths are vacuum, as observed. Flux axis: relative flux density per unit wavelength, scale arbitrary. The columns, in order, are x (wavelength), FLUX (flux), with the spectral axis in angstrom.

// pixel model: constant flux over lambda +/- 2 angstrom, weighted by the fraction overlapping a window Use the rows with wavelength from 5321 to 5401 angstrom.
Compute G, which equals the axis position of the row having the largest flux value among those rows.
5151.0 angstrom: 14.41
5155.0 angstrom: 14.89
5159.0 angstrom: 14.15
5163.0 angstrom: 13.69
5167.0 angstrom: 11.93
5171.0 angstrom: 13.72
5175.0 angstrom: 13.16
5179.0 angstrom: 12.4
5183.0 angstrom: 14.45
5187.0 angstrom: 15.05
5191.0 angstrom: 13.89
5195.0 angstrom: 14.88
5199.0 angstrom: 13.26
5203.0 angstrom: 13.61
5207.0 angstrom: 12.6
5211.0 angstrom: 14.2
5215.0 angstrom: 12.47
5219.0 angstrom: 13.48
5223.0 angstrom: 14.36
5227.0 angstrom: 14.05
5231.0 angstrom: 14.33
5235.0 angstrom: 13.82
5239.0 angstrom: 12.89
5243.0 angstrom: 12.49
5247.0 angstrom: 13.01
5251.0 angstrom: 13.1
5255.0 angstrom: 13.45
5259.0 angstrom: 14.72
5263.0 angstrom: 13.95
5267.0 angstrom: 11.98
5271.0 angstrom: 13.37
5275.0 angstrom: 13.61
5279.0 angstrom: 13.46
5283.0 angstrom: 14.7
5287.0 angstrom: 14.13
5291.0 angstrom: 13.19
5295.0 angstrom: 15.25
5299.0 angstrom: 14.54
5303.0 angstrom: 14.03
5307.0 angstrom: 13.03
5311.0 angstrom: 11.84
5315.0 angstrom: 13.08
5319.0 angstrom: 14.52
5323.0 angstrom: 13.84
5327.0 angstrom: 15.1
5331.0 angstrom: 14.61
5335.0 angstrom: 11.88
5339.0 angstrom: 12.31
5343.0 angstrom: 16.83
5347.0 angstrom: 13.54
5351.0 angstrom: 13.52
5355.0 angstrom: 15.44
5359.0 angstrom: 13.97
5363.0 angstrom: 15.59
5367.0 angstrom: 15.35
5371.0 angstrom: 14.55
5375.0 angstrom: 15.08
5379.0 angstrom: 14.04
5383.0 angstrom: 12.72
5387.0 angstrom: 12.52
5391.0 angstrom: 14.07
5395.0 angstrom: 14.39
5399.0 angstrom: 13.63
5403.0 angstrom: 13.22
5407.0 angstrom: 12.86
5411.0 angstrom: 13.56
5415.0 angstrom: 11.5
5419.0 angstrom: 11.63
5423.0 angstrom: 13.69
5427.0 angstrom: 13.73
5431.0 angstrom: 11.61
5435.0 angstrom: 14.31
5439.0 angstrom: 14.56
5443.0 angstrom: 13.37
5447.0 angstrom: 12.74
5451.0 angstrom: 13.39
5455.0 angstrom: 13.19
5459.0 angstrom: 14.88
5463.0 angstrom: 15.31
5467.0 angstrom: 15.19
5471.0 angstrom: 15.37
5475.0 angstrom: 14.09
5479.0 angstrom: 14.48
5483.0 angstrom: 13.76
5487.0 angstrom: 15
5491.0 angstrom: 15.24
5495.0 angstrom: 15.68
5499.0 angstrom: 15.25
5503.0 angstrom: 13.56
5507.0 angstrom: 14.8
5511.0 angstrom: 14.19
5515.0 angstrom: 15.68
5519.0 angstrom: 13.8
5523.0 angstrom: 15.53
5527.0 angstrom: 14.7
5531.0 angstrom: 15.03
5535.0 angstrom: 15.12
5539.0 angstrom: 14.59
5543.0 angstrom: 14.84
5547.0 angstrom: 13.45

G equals 5343.0 angstrom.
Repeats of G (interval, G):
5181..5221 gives 5187.0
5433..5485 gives 5471.0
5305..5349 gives 5343.0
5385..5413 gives 5395.0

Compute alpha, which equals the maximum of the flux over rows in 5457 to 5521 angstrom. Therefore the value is 15.68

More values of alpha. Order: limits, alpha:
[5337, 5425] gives 16.83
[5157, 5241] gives 15.05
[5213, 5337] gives 15.25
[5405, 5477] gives 15.37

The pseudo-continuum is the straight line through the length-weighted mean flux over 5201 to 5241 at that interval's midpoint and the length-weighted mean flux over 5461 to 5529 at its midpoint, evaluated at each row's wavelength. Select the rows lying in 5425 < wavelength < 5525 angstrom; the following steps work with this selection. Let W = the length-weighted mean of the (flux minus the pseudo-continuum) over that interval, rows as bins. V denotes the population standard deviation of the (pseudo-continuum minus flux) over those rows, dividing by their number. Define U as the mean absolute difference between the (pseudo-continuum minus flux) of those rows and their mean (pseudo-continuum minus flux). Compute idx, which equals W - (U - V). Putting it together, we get -0.22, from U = 0.80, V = 0.9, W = -0.36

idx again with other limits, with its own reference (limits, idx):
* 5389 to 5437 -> -1.09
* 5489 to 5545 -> 0.08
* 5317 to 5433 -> -0.22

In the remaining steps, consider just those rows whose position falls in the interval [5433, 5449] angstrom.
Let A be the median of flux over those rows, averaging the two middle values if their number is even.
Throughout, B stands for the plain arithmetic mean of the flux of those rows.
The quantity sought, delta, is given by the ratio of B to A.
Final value 0.99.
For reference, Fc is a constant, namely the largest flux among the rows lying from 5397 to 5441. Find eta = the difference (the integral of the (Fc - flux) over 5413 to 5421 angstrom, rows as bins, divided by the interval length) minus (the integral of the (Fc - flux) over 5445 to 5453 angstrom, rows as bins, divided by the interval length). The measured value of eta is 1.5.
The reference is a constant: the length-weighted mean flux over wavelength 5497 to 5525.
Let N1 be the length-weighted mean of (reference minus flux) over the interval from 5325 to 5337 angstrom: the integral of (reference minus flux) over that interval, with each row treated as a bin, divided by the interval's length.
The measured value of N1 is 0.8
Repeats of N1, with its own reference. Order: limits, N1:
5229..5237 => 0.6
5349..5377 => -0.1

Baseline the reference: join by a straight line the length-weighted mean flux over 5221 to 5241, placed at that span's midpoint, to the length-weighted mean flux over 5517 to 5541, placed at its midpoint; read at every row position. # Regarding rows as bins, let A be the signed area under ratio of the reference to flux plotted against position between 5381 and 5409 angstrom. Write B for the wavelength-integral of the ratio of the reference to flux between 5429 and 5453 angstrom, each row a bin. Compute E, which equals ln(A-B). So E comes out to 1.38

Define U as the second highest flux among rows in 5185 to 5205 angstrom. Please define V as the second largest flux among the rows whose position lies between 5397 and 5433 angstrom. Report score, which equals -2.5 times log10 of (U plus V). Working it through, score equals -3.64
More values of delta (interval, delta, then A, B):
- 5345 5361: 1.03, 13.8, 14.1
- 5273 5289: 1.01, 13.9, 14.0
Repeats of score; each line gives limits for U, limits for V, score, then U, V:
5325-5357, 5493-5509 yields -3.72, 15.44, 15.25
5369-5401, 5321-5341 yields -3.66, 14.55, 14.61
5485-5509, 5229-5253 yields -3.66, 15.25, 13.82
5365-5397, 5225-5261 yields -3.67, 15.08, 14.33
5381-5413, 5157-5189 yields -3.64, 14.07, 14.45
